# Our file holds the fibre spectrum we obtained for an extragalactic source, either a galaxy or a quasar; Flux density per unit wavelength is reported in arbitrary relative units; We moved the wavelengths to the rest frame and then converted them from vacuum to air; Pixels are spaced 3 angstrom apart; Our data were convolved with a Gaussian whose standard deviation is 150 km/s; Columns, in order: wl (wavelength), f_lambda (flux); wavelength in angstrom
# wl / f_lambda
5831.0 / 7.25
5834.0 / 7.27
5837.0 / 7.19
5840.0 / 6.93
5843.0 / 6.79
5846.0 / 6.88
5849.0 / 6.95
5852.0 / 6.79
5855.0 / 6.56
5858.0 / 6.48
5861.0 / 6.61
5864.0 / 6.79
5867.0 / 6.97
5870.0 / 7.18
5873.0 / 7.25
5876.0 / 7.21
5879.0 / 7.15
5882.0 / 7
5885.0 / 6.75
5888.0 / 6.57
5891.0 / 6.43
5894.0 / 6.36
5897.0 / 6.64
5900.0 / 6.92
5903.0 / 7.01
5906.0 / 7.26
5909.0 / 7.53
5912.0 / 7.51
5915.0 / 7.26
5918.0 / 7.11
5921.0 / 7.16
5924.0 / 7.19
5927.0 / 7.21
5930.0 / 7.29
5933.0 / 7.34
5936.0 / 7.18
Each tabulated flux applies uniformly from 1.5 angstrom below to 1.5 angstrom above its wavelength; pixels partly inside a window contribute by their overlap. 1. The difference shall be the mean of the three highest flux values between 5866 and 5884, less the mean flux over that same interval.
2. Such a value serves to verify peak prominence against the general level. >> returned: 0.09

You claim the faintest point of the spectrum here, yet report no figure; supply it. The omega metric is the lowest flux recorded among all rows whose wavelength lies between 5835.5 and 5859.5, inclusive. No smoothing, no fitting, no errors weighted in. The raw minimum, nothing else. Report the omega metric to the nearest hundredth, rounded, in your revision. 6.48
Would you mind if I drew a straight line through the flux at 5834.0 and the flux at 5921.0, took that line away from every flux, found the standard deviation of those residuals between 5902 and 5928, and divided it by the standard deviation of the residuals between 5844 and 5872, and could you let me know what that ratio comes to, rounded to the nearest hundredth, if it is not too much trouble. 0.76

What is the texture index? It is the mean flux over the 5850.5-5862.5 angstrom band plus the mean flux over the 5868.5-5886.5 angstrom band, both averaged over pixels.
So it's 13.70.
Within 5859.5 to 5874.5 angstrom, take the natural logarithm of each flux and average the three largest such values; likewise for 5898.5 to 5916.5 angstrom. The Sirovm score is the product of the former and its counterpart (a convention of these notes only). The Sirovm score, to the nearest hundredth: 3.94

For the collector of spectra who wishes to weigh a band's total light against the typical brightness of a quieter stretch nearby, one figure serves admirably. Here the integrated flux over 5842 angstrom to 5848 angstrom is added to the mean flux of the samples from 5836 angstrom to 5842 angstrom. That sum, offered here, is 48.1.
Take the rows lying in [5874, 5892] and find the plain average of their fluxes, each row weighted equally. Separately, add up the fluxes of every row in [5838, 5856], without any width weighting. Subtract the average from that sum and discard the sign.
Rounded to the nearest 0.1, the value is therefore 34.0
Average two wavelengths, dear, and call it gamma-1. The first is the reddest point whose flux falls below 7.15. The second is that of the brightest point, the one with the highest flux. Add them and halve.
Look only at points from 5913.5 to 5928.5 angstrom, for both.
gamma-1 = 5916.5 angstrom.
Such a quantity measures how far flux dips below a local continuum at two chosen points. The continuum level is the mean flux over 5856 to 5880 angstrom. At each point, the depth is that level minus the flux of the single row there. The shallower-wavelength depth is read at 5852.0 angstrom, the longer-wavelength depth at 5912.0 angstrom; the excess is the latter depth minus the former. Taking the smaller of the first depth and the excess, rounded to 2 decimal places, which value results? -0.72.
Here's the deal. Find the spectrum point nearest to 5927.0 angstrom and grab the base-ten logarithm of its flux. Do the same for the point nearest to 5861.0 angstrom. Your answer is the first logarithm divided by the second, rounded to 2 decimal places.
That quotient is 1.05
